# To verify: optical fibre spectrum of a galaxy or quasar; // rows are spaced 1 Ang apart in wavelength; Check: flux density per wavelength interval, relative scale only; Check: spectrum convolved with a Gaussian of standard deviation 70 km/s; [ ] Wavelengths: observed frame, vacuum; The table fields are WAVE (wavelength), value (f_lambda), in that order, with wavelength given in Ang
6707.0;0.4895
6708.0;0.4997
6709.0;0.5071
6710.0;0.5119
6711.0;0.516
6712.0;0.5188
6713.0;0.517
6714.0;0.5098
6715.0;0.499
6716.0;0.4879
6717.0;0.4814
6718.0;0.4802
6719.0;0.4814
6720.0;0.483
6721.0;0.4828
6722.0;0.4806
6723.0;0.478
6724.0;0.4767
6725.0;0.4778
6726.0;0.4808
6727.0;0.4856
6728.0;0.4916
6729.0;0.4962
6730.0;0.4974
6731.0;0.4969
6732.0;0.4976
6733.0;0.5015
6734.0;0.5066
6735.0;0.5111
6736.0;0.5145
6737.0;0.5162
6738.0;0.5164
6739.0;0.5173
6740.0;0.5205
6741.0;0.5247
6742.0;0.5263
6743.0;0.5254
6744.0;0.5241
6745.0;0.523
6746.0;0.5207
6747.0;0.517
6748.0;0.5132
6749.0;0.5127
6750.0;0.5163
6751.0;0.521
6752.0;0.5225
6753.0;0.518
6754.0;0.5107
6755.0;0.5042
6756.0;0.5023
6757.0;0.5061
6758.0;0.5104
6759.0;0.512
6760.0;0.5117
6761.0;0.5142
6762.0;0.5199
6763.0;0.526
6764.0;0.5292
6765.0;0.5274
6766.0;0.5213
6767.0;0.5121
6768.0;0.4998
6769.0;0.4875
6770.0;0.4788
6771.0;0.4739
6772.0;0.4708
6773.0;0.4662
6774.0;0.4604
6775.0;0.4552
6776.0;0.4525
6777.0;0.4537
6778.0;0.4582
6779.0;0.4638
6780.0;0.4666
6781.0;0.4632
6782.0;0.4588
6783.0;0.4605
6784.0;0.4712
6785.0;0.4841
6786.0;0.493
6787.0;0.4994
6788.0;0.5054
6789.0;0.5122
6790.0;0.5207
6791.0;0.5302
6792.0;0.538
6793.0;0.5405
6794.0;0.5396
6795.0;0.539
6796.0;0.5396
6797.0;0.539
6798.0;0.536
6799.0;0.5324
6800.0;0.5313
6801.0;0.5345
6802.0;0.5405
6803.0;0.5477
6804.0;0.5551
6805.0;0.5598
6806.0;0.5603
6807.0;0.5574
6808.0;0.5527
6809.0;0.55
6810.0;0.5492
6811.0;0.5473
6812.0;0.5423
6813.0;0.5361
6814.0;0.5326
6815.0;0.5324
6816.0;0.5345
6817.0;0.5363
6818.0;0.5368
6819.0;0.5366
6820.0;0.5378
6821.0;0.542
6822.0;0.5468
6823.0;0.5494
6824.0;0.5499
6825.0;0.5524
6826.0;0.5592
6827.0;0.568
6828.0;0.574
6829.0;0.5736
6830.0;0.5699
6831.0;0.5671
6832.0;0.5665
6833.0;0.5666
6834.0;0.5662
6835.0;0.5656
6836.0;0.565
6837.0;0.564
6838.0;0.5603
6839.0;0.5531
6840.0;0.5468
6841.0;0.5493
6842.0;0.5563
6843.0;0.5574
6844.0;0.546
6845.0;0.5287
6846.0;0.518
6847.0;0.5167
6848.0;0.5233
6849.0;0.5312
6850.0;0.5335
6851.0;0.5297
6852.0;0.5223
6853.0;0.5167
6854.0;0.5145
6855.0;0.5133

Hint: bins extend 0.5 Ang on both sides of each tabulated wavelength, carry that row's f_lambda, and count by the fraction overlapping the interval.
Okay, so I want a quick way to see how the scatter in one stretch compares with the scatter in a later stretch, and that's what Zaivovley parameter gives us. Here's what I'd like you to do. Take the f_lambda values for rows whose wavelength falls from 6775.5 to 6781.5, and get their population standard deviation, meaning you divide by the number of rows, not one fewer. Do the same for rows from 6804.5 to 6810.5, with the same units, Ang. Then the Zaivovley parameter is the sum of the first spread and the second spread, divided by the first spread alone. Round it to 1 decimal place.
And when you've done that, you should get 1.9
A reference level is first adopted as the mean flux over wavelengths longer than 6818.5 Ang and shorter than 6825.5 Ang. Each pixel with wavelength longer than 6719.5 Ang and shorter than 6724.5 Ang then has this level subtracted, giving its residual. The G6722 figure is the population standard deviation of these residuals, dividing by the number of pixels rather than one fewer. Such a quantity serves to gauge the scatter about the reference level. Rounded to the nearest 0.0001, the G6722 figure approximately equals 0.0025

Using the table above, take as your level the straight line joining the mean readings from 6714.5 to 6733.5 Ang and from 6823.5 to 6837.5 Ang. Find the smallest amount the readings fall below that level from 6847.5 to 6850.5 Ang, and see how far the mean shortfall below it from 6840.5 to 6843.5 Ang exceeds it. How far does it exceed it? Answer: -0.027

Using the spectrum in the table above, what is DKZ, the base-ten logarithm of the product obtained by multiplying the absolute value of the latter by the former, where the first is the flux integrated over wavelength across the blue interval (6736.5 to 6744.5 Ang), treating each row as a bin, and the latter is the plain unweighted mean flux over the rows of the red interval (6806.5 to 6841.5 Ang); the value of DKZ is 0.36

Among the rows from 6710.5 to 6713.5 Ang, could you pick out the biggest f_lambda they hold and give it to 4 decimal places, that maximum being 0.5188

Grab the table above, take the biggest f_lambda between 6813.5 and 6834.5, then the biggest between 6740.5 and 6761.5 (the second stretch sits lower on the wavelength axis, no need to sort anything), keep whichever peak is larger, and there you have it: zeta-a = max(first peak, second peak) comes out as 0.5740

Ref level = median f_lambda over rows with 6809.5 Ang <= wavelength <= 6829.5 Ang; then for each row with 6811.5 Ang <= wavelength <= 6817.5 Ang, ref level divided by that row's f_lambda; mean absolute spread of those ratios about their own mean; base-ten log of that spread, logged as -2.3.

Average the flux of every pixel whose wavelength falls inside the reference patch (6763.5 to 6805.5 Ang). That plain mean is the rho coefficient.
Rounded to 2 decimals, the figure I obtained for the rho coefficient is 0.50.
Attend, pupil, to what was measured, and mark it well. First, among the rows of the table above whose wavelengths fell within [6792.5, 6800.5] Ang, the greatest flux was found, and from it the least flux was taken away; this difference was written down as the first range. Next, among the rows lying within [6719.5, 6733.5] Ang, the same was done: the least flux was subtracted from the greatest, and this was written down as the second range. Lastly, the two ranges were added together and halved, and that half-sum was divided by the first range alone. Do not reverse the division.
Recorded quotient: 1.85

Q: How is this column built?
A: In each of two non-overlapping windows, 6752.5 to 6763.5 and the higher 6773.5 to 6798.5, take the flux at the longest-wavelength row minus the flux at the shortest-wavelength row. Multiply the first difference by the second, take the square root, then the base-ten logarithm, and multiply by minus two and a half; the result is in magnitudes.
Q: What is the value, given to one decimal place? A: 4.0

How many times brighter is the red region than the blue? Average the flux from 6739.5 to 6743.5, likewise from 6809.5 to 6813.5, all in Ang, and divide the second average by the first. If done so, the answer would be 1.04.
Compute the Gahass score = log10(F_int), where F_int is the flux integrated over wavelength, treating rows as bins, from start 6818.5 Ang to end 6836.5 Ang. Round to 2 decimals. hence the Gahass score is 1.00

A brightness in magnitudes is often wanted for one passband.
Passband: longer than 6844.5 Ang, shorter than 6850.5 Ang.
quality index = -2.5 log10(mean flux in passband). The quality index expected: 0.699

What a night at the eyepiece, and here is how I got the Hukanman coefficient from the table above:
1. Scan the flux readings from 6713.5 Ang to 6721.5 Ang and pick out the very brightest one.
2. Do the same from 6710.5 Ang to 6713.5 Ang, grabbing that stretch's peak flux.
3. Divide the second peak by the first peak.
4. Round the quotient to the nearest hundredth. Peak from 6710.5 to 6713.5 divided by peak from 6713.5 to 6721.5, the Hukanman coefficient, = 1.02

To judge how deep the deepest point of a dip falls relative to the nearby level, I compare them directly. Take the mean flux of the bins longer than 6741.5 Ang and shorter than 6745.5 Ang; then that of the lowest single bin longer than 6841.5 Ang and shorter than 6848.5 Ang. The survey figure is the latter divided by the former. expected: 0.98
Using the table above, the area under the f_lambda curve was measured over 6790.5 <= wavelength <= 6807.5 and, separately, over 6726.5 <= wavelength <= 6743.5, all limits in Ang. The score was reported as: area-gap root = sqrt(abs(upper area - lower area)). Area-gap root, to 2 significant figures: 0.76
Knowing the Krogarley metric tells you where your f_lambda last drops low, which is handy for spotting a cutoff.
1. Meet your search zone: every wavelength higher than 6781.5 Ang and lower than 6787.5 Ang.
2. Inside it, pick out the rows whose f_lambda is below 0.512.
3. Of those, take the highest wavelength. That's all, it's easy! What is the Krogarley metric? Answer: 6787.0 Ang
